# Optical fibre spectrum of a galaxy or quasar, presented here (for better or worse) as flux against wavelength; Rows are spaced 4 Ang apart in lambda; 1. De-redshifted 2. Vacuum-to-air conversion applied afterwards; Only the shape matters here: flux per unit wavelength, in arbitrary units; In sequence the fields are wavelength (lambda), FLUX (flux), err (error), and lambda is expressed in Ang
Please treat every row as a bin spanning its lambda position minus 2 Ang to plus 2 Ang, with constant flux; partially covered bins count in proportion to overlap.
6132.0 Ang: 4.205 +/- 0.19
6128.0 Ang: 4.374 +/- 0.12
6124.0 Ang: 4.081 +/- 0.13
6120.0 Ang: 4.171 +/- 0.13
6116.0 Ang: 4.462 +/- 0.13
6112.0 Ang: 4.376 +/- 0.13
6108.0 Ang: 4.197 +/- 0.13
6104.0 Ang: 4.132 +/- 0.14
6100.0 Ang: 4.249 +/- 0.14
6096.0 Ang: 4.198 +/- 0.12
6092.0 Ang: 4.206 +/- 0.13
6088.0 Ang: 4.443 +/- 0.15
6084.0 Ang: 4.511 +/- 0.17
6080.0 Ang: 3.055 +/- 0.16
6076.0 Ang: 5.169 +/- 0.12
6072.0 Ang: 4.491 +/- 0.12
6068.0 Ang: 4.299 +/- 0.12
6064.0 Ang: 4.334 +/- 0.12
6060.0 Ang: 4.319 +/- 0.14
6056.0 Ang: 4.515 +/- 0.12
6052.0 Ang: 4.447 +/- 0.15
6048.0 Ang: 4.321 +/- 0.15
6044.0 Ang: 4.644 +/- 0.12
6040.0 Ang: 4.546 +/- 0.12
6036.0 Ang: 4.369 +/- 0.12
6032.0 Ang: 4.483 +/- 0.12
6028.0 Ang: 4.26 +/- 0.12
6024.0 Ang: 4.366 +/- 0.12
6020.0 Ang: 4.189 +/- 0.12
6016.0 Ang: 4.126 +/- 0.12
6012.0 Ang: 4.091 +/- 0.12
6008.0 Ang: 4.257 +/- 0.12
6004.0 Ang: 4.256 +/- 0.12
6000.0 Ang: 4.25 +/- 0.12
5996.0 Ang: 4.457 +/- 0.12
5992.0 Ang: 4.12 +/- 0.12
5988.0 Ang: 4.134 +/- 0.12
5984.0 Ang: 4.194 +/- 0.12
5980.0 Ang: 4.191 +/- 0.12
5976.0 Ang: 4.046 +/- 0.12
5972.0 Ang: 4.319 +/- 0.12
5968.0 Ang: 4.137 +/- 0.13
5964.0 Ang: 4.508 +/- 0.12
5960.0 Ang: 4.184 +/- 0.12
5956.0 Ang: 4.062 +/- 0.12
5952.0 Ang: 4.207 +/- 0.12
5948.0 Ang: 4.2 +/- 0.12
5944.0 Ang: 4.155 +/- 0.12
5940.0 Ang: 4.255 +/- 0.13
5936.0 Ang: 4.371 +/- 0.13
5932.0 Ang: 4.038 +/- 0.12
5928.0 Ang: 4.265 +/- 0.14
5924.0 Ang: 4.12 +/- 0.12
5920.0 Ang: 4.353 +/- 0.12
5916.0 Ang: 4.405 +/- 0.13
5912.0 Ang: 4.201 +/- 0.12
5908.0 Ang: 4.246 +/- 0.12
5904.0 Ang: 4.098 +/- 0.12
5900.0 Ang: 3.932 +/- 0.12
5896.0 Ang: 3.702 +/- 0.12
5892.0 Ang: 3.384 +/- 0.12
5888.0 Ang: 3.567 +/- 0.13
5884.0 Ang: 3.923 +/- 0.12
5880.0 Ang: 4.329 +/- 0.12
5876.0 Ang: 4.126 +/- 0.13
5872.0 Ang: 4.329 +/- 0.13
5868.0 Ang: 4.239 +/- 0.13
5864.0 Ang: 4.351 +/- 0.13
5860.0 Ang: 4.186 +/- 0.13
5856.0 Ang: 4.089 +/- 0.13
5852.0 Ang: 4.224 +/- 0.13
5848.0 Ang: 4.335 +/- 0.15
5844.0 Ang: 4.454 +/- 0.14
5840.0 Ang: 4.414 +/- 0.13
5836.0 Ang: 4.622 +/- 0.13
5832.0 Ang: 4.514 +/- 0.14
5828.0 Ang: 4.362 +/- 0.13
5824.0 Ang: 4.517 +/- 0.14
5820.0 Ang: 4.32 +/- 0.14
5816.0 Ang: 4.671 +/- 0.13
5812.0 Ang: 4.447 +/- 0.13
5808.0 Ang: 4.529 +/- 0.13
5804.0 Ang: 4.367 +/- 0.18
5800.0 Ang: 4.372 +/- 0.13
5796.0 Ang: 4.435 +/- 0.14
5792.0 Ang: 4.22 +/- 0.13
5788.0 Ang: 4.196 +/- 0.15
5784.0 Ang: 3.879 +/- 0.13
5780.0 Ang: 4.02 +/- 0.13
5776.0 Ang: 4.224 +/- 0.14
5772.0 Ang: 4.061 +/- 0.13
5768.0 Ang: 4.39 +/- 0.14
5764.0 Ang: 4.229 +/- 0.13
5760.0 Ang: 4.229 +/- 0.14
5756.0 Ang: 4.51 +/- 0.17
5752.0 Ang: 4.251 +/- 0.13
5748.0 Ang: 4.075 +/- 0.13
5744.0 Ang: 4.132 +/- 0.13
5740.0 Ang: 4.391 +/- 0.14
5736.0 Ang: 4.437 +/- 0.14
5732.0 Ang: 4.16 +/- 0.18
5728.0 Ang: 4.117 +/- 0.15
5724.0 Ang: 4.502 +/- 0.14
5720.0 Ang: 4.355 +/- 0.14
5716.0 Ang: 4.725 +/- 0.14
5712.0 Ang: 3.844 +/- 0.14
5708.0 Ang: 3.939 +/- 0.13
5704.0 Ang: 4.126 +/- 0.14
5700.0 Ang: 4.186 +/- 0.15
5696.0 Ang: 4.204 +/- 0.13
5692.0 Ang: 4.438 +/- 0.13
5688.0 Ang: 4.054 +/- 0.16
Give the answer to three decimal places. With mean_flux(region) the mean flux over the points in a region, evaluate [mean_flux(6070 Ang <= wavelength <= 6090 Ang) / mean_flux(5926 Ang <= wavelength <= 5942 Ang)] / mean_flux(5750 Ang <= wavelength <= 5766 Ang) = 0.238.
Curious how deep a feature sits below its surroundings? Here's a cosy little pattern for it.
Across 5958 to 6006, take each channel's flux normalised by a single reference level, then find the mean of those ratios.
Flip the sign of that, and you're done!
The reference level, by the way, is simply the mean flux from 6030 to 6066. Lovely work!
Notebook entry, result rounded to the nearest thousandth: -0.953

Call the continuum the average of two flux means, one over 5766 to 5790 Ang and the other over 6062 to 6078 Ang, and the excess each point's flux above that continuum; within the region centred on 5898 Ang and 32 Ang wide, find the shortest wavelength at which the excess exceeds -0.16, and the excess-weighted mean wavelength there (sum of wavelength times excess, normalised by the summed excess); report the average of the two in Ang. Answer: 5900.9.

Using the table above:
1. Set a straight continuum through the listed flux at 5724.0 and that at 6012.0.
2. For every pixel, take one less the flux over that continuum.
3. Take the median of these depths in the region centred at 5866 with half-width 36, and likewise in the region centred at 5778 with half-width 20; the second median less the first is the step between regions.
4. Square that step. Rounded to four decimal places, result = 0.0010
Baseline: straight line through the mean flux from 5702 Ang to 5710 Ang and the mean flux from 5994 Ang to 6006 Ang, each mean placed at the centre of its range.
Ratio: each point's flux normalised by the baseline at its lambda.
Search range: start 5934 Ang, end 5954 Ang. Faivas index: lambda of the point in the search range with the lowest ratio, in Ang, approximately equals 5944.0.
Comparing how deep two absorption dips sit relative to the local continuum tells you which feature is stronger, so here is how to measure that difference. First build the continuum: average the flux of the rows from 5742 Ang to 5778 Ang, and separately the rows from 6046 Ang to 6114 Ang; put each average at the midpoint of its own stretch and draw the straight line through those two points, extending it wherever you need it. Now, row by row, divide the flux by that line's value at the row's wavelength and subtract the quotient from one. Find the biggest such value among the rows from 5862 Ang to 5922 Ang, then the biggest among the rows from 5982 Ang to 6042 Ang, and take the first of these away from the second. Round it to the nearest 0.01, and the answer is -0.16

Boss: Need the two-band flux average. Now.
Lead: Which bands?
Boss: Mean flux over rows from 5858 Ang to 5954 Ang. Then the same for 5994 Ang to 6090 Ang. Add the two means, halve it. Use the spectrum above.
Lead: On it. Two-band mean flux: 4.23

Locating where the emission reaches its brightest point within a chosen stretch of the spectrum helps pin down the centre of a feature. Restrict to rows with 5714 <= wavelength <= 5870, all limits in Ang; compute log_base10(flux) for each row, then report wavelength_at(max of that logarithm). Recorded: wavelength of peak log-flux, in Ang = 5716.0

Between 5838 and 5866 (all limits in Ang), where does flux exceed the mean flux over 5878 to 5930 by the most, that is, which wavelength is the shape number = 5844.0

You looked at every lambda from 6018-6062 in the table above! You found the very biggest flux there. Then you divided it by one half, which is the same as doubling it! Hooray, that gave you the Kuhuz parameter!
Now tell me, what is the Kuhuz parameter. 9.29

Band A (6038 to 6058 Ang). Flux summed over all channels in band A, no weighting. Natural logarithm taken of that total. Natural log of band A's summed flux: 3.11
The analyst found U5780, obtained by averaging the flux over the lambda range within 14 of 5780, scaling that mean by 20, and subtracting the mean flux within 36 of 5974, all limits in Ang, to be 78.6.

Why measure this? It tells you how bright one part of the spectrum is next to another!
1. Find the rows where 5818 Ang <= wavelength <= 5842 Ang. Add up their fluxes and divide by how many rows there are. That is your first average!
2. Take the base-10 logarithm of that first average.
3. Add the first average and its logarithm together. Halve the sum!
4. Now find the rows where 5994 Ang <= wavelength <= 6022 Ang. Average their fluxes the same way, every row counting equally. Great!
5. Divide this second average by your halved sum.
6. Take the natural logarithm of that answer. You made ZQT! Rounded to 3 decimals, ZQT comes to 0.505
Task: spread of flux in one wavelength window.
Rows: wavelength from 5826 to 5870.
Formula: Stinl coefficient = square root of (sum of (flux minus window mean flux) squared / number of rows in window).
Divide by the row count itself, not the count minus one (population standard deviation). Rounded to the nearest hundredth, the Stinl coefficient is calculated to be 0.15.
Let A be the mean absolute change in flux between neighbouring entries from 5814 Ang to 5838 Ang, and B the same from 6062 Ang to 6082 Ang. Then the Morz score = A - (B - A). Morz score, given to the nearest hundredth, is -0.37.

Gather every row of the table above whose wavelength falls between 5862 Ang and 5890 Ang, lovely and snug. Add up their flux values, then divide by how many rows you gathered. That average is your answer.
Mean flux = 4.12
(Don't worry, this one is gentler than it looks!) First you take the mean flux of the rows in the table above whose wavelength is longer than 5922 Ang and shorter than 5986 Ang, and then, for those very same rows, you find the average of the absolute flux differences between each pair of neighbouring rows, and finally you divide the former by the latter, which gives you 25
